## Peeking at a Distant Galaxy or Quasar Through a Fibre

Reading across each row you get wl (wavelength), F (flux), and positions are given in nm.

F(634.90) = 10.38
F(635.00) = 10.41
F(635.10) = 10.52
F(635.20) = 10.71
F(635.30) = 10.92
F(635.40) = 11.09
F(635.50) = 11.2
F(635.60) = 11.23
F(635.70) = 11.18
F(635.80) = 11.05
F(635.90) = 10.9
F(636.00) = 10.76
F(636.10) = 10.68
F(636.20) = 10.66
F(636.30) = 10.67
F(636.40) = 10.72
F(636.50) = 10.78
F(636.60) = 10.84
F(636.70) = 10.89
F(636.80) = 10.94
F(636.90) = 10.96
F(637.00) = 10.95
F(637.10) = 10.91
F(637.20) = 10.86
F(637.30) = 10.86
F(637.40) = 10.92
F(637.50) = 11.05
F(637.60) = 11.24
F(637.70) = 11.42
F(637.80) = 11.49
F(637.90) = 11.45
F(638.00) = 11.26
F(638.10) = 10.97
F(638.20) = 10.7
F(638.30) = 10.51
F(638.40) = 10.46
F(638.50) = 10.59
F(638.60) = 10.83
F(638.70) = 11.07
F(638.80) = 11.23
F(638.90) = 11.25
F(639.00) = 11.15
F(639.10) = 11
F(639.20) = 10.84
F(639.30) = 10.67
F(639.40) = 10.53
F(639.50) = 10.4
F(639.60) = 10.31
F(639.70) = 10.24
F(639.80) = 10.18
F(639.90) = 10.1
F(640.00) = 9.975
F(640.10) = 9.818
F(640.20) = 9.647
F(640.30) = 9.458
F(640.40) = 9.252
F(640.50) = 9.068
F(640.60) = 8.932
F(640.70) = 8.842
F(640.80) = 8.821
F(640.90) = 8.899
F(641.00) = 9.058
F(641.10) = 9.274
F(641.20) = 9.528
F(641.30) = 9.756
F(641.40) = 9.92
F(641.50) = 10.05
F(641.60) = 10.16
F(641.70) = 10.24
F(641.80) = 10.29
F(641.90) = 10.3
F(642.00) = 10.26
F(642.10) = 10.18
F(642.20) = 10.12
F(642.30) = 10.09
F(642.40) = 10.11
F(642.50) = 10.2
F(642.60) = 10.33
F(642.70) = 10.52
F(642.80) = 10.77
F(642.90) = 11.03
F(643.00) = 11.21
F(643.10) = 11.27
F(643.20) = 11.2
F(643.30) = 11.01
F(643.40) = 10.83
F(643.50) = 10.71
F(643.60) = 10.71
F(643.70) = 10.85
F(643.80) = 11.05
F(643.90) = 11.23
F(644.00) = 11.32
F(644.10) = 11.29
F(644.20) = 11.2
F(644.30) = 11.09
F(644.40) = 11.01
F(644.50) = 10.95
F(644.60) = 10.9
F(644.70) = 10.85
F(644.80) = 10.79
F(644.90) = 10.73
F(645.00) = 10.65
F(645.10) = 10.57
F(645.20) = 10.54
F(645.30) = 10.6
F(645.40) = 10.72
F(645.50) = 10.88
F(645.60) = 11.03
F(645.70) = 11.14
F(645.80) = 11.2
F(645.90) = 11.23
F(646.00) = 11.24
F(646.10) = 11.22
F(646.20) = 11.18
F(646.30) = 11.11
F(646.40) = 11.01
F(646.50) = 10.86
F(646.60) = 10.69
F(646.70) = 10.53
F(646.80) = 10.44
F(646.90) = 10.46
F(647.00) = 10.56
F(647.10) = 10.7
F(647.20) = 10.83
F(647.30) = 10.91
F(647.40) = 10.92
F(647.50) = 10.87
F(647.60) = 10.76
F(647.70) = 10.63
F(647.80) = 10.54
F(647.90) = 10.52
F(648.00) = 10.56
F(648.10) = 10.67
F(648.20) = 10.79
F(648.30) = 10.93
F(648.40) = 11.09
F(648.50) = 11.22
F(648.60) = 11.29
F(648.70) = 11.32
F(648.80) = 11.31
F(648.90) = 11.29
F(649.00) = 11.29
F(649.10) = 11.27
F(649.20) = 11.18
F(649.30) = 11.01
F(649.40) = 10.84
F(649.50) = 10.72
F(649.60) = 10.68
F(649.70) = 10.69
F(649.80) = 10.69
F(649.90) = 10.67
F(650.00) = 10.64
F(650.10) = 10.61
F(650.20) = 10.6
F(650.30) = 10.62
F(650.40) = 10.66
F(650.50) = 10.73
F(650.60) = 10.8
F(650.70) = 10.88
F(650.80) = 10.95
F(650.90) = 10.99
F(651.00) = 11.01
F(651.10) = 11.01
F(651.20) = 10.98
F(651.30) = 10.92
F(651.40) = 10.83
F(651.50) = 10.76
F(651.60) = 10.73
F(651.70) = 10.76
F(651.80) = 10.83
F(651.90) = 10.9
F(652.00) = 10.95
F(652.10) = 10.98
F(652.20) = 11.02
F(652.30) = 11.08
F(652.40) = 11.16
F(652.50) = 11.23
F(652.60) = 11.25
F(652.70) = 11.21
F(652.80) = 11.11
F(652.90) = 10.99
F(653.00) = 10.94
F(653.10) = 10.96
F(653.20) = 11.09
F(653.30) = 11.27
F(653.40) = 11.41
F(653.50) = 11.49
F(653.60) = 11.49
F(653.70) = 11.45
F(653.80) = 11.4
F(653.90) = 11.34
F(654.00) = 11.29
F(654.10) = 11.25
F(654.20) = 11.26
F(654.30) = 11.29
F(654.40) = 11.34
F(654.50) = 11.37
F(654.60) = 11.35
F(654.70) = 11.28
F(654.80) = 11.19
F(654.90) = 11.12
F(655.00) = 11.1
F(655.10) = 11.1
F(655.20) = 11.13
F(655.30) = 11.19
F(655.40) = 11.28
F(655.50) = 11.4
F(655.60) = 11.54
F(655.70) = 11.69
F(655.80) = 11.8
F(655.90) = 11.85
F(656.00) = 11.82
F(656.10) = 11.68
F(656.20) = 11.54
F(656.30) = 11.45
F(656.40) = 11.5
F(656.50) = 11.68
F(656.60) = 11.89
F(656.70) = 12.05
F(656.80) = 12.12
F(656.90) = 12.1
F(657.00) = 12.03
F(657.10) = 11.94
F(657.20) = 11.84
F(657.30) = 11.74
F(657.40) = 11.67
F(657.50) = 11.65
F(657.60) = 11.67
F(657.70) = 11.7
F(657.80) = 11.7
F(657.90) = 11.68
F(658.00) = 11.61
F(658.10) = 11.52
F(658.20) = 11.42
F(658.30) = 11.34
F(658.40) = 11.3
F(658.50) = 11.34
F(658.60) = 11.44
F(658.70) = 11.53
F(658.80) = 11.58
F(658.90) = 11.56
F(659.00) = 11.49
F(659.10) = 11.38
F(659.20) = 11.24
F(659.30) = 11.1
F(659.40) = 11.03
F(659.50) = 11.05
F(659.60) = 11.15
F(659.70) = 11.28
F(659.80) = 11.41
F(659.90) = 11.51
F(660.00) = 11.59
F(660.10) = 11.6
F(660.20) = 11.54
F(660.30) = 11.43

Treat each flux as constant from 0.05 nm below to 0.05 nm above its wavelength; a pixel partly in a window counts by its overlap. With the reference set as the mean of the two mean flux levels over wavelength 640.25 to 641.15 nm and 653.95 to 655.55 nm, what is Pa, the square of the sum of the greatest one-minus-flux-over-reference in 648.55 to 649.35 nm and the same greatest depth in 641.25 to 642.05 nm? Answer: 0.0020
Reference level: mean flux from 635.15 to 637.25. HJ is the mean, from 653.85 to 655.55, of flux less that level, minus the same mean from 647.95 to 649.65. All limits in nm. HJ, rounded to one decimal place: 0.2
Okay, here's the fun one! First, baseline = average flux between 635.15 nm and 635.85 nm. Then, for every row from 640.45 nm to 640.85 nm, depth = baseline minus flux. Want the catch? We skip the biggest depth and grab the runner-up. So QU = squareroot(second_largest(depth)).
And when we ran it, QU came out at 1.49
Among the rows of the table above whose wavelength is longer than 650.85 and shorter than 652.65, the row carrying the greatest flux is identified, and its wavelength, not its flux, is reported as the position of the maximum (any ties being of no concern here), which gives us 652.60 nm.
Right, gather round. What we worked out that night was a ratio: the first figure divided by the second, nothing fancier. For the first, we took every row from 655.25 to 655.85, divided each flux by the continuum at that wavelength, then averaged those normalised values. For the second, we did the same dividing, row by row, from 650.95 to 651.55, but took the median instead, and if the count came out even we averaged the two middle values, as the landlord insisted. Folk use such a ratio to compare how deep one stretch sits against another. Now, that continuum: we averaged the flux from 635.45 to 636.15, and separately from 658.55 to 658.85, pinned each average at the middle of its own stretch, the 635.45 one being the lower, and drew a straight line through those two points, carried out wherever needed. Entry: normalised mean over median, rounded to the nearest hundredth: 1.04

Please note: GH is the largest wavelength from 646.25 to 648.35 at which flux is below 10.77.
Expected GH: 648.10 nm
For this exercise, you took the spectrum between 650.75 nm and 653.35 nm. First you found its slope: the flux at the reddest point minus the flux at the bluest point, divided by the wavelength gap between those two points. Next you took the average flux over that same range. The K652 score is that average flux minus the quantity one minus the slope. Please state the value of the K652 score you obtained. 10.1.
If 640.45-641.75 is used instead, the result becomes 9.4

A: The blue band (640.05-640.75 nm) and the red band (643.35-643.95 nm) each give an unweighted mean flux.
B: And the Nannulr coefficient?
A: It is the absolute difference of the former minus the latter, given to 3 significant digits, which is 1.61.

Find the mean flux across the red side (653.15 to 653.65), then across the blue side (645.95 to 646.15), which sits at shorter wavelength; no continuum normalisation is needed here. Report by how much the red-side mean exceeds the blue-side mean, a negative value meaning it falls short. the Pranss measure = 0.1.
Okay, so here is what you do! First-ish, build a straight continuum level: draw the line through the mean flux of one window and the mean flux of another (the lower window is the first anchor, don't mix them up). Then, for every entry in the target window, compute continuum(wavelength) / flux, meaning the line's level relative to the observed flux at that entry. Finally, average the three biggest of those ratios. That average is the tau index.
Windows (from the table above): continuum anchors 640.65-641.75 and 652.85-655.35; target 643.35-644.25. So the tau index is 0.91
